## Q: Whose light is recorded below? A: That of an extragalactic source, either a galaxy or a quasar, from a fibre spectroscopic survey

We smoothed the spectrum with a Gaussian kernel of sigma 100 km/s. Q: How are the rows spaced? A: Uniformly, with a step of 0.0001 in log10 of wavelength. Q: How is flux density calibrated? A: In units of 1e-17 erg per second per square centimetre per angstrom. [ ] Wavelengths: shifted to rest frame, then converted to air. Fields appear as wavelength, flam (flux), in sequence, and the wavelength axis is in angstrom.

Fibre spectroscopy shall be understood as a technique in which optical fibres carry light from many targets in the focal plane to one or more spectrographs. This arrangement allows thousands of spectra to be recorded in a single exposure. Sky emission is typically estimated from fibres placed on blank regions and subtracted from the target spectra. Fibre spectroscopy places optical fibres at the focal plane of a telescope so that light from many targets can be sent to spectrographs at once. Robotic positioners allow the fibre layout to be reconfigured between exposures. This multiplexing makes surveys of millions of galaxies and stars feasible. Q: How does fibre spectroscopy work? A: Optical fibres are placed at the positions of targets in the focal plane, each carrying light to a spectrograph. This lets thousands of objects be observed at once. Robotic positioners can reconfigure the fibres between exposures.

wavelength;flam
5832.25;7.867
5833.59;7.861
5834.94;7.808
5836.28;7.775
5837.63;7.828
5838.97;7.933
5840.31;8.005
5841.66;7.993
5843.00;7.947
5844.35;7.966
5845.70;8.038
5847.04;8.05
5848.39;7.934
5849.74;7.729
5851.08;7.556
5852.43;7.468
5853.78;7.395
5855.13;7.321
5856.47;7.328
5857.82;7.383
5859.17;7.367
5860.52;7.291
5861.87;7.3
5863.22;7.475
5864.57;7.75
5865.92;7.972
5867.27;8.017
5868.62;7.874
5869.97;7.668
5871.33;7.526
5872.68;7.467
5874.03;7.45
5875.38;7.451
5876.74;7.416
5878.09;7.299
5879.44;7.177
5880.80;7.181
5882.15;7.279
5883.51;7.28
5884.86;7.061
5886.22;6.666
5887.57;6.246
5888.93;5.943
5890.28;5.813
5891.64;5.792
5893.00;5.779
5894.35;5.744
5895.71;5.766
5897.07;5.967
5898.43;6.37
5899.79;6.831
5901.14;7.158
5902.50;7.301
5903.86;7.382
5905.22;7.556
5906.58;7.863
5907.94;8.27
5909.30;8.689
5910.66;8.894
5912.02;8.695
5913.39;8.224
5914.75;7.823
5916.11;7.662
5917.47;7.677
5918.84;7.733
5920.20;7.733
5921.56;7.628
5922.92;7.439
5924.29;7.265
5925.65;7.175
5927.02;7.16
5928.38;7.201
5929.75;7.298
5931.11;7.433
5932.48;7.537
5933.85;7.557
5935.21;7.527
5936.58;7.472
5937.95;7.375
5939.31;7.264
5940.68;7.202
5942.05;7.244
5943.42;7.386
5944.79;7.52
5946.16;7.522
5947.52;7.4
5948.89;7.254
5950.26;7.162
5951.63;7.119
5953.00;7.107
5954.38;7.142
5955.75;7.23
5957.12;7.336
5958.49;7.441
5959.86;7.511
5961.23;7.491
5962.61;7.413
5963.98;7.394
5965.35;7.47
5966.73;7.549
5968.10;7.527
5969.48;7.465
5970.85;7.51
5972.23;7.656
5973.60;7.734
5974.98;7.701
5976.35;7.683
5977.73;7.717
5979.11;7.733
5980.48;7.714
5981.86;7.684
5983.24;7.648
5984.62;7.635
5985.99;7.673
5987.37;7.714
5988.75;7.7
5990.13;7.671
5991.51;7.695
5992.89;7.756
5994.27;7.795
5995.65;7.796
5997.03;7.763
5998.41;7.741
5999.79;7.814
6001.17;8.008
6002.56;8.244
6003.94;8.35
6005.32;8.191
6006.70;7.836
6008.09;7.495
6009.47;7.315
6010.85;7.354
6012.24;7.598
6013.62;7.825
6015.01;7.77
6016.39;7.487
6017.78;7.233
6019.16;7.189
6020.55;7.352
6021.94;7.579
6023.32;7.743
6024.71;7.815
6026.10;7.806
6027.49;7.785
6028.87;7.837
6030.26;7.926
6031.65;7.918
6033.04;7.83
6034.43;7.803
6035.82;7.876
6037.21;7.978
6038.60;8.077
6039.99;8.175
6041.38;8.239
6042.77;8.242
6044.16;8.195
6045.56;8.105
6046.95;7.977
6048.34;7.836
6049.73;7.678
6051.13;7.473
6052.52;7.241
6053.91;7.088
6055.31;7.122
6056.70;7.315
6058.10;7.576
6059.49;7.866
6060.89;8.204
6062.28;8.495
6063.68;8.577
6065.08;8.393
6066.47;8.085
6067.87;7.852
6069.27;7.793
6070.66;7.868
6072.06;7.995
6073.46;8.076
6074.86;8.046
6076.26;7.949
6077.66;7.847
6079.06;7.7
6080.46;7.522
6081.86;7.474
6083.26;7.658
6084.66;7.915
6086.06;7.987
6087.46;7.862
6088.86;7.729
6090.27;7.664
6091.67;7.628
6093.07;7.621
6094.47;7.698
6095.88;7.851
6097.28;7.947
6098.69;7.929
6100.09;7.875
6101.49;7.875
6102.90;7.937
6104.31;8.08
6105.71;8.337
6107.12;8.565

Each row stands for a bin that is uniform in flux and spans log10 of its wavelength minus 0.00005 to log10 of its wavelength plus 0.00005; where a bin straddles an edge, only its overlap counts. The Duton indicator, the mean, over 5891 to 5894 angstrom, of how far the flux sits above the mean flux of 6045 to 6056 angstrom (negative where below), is -1.78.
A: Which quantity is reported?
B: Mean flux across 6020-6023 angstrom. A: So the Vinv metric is 7.5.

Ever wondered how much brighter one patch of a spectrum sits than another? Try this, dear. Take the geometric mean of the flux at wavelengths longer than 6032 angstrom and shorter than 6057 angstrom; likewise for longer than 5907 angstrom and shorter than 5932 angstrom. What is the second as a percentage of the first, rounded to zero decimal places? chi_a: 100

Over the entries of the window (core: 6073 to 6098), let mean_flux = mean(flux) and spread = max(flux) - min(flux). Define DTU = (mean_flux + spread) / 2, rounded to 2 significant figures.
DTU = 4.2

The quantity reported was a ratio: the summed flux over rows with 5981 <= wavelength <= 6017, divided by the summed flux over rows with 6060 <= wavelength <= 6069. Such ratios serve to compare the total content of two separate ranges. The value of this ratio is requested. 4.1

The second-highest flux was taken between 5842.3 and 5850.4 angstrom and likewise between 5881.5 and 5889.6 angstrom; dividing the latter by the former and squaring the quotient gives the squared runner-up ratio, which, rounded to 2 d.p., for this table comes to 0.82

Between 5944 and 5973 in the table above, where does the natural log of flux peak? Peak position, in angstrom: 5972.23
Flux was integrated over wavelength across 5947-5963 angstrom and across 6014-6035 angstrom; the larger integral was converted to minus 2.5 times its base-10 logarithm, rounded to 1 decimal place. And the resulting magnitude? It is -5.5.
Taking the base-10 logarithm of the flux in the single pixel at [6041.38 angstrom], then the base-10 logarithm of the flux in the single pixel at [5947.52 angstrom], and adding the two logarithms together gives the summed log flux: 1.79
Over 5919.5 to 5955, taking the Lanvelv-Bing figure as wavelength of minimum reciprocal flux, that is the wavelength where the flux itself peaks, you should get 5920.20 angstrom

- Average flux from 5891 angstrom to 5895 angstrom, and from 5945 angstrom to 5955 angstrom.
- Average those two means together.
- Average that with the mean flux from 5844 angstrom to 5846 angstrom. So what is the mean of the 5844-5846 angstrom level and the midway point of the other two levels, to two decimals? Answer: 7.25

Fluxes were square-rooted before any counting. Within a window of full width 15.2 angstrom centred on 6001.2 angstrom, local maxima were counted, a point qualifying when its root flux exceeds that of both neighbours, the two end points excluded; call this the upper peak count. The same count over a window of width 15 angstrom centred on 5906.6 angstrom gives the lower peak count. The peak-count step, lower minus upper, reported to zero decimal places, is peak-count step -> -1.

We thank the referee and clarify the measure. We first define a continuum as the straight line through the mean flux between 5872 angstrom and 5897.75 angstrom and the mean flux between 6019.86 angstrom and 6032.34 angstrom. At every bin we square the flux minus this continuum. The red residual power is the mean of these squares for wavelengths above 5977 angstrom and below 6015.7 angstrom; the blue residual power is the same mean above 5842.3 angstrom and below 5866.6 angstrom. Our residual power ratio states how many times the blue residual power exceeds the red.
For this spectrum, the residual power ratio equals 14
